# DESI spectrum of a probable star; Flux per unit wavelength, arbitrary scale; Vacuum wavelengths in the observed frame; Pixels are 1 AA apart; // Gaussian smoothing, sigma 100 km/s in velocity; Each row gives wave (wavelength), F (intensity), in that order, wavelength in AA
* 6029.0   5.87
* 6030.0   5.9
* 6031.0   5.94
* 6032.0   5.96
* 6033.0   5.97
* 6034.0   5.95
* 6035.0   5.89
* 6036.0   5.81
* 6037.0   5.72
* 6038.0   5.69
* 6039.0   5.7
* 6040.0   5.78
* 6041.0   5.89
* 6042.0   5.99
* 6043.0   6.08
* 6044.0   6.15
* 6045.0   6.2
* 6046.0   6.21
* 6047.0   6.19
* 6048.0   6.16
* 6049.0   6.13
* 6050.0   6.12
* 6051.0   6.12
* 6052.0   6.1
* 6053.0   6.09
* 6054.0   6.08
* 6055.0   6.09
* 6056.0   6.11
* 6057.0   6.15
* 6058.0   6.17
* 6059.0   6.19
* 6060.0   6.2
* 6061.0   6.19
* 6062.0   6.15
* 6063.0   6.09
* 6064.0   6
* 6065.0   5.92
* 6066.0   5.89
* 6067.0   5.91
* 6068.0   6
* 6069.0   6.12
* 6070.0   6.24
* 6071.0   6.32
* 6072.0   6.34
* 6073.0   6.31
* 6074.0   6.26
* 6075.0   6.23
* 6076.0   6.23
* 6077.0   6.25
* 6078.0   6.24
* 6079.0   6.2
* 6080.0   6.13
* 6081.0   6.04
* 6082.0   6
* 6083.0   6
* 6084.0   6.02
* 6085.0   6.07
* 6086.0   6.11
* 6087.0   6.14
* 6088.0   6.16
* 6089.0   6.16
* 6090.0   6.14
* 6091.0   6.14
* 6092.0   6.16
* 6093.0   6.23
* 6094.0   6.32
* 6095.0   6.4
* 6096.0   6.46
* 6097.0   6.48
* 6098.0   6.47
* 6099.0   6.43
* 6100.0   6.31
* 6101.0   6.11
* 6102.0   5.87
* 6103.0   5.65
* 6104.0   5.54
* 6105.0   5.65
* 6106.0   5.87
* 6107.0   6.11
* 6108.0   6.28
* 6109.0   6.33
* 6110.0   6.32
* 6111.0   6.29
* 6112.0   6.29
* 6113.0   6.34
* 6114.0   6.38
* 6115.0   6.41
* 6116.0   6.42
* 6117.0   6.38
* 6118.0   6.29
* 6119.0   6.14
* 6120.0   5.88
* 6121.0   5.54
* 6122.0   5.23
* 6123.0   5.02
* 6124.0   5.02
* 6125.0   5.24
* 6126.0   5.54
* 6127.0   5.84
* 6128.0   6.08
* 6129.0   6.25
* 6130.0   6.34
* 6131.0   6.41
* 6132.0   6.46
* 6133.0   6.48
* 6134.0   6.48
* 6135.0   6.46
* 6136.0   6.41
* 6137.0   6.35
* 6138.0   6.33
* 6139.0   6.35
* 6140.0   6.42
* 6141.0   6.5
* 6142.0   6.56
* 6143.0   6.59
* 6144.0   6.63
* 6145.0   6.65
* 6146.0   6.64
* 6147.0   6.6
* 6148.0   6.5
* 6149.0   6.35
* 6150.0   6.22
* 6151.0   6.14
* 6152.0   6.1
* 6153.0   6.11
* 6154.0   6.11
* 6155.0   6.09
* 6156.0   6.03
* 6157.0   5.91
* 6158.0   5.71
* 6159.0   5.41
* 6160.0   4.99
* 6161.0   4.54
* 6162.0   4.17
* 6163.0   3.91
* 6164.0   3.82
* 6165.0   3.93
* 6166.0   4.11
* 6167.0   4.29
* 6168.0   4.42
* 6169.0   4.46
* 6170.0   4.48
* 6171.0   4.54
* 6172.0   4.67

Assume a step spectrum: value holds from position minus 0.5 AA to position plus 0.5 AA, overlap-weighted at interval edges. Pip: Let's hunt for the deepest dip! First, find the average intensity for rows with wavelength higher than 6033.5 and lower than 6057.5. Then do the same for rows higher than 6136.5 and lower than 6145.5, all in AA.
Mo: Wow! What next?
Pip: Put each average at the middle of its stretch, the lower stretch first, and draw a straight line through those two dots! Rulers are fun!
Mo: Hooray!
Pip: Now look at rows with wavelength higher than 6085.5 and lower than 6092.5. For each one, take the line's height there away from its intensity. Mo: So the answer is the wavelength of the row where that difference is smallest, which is 6086.0 AA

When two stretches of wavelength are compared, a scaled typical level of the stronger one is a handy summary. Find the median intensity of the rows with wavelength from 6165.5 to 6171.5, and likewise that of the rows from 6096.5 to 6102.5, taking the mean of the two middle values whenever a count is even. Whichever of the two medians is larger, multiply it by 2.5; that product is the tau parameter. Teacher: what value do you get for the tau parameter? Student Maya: 15.9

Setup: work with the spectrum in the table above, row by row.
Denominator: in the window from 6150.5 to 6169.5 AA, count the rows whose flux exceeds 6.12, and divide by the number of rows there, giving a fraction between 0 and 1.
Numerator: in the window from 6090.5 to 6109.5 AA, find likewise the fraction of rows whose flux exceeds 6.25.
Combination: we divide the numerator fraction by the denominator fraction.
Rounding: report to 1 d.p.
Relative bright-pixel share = 9.0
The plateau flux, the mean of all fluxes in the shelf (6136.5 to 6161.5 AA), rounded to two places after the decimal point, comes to 6.15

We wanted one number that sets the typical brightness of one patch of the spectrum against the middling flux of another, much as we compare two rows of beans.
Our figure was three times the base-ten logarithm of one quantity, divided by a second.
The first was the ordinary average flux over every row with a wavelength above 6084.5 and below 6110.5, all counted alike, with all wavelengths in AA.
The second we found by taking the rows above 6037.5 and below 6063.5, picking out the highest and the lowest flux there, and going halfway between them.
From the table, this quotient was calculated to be 0.398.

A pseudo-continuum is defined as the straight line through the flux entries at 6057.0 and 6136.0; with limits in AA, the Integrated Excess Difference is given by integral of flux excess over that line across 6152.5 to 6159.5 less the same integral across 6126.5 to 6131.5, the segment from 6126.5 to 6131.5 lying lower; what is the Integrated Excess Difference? -2.9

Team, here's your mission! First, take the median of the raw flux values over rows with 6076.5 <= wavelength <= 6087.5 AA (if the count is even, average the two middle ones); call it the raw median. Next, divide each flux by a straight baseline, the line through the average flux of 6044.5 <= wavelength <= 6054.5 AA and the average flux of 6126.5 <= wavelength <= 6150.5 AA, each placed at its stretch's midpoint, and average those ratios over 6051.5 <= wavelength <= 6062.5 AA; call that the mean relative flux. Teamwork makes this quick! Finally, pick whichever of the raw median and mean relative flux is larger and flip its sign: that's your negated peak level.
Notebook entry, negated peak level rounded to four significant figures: -6.110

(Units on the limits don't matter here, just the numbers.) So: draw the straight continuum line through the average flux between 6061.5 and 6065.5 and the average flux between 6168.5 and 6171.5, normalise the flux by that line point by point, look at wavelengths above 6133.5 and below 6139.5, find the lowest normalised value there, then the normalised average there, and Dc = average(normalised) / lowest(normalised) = 1.01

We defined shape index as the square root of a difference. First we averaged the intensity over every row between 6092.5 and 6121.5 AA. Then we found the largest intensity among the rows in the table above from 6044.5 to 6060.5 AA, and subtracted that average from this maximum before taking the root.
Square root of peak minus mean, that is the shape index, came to 0.18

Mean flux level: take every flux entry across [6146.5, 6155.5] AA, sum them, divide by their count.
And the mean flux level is 6.25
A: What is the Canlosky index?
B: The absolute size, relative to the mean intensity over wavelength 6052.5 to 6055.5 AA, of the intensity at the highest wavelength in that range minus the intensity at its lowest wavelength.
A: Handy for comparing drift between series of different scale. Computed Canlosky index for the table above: 0.00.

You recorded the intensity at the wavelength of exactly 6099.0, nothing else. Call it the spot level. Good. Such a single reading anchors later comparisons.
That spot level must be 6.43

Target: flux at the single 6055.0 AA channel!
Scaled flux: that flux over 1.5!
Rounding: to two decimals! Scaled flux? 4.06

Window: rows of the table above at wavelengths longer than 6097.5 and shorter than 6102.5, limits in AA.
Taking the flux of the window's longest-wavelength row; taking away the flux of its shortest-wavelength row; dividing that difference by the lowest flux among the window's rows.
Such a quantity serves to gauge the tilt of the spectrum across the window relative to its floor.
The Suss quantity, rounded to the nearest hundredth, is -0.10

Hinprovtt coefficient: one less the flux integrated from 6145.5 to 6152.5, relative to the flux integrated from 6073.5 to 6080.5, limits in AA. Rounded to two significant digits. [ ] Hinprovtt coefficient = -0.023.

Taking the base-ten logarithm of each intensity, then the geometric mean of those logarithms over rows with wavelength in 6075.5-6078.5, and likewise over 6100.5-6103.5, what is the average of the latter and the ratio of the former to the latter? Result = 0.902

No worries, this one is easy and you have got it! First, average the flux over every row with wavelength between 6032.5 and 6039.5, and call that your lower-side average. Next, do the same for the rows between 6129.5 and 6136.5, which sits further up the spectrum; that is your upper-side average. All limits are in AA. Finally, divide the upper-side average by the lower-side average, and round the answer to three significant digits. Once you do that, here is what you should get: 1.11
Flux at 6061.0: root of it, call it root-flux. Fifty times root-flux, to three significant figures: 124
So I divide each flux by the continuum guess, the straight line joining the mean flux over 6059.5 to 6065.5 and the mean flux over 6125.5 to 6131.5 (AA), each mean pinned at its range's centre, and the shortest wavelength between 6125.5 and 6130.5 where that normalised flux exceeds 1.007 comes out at 6129.0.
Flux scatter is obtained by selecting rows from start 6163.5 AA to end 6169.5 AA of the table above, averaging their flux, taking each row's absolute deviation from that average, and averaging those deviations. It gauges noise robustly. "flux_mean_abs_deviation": 0.22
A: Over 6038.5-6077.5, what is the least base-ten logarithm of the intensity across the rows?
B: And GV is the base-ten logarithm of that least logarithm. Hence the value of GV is -0.122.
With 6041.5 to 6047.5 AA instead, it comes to -0.109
